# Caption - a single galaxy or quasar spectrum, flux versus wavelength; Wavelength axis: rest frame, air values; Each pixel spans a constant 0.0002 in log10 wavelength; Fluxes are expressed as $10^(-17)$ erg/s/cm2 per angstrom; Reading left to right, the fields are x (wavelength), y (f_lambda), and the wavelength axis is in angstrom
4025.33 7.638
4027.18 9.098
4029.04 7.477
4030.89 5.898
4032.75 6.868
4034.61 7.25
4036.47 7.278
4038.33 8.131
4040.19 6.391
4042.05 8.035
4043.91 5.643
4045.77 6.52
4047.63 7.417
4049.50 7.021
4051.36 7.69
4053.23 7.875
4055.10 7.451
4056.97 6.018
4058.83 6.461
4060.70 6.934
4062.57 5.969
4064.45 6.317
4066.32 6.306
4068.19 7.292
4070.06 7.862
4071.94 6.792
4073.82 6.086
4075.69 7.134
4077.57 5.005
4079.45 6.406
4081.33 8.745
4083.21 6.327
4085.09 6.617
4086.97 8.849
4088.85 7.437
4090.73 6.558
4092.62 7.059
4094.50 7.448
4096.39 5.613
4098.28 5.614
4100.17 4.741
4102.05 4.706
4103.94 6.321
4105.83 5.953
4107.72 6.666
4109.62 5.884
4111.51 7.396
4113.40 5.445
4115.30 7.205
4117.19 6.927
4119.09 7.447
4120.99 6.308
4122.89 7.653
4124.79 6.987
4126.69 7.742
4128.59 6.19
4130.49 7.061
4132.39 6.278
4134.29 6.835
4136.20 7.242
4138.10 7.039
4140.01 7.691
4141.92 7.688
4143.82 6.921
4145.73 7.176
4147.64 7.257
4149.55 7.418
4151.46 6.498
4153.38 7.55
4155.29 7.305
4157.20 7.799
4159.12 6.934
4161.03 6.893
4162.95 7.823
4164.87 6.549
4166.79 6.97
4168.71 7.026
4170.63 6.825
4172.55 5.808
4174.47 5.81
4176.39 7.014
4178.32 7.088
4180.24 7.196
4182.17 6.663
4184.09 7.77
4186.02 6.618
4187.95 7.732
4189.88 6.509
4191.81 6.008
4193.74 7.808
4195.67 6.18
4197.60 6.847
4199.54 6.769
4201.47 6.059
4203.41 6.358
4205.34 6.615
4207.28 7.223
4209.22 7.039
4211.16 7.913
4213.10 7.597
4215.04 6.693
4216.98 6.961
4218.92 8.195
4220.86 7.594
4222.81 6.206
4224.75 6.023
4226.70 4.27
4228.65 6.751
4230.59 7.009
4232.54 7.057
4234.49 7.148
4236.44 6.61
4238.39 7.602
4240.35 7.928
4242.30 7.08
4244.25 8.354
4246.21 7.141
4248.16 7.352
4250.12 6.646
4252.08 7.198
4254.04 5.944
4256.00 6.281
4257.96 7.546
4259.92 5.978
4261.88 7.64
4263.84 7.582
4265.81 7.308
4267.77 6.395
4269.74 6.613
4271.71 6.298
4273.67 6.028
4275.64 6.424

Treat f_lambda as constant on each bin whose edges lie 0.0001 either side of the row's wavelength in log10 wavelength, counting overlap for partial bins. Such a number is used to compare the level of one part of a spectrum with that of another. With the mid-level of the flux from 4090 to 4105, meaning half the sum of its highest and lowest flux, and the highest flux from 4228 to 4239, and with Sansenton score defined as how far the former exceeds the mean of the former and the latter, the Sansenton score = -0.8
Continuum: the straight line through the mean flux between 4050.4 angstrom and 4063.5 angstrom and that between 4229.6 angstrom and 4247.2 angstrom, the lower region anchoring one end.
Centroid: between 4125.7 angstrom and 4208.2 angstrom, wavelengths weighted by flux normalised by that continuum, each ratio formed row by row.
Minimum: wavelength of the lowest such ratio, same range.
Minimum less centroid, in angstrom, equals 8.3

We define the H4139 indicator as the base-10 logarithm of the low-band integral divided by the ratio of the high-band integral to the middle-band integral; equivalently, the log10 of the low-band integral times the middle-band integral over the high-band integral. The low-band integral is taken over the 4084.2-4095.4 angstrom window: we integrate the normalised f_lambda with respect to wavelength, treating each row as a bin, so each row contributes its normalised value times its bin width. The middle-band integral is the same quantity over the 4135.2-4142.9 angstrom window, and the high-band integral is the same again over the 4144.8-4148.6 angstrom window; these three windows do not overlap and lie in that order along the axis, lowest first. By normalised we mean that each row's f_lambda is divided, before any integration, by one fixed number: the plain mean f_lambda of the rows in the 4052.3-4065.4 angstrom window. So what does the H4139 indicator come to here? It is 1.4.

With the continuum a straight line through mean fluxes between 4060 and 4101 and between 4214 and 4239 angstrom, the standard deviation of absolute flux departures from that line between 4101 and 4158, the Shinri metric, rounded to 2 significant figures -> 0.40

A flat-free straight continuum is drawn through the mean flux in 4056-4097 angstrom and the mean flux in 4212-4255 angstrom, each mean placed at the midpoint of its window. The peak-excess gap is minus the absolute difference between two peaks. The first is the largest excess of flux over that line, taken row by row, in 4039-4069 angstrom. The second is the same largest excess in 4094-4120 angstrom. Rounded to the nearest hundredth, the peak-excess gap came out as -0.65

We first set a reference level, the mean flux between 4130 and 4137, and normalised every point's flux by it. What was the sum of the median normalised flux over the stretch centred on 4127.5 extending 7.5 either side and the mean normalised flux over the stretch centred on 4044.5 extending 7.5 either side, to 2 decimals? 2.05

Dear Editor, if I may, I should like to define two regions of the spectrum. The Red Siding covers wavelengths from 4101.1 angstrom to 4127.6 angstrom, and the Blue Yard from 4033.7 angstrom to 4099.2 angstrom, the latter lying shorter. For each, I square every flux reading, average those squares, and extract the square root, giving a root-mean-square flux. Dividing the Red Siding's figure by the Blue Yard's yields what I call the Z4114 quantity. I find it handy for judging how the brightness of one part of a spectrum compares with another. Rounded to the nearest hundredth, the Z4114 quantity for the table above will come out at 0.96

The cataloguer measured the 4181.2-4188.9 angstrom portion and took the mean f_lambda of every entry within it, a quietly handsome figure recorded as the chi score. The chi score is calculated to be 7.2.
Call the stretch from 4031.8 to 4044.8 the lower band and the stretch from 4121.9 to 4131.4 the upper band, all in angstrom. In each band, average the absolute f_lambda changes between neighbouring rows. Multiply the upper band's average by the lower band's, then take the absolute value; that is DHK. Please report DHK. 1.1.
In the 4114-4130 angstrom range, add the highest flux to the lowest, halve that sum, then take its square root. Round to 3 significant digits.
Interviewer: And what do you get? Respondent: 2.64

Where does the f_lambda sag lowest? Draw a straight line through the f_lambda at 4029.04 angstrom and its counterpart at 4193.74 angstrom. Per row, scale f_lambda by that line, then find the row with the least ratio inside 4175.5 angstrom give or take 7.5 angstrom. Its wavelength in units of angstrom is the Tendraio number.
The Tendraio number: 4174.47 angstrom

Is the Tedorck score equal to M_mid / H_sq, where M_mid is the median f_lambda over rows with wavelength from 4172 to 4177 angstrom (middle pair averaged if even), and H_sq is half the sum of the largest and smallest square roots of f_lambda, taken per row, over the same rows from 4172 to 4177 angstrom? 2.30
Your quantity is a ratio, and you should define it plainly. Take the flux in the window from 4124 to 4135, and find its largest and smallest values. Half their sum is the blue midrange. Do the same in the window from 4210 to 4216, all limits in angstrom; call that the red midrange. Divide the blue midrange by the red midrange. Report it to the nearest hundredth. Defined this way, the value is 0.95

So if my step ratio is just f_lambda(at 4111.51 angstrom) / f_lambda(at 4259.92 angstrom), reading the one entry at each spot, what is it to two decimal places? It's 1.24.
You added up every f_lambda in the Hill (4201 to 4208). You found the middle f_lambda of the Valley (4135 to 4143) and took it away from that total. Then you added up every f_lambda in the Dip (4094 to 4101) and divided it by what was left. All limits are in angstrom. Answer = 1.25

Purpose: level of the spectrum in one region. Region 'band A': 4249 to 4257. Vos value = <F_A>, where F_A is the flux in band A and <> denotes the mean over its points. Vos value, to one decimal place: 6.5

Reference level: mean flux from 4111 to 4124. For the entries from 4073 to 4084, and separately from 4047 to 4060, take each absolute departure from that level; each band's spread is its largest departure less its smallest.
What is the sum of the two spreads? 2.5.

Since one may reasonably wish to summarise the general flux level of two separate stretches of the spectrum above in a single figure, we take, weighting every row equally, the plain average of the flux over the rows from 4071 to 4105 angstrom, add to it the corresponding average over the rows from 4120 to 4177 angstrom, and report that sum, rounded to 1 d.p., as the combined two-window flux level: 13.5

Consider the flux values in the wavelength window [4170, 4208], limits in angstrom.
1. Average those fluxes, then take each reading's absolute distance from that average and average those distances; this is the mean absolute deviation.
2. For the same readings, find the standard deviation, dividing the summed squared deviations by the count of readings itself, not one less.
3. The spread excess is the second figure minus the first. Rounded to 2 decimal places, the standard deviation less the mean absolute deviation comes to 0.11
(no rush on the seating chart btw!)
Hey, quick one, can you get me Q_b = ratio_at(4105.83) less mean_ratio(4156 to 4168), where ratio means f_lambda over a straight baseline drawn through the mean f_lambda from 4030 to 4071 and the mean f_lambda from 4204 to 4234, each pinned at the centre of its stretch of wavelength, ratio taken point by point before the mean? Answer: -0.18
